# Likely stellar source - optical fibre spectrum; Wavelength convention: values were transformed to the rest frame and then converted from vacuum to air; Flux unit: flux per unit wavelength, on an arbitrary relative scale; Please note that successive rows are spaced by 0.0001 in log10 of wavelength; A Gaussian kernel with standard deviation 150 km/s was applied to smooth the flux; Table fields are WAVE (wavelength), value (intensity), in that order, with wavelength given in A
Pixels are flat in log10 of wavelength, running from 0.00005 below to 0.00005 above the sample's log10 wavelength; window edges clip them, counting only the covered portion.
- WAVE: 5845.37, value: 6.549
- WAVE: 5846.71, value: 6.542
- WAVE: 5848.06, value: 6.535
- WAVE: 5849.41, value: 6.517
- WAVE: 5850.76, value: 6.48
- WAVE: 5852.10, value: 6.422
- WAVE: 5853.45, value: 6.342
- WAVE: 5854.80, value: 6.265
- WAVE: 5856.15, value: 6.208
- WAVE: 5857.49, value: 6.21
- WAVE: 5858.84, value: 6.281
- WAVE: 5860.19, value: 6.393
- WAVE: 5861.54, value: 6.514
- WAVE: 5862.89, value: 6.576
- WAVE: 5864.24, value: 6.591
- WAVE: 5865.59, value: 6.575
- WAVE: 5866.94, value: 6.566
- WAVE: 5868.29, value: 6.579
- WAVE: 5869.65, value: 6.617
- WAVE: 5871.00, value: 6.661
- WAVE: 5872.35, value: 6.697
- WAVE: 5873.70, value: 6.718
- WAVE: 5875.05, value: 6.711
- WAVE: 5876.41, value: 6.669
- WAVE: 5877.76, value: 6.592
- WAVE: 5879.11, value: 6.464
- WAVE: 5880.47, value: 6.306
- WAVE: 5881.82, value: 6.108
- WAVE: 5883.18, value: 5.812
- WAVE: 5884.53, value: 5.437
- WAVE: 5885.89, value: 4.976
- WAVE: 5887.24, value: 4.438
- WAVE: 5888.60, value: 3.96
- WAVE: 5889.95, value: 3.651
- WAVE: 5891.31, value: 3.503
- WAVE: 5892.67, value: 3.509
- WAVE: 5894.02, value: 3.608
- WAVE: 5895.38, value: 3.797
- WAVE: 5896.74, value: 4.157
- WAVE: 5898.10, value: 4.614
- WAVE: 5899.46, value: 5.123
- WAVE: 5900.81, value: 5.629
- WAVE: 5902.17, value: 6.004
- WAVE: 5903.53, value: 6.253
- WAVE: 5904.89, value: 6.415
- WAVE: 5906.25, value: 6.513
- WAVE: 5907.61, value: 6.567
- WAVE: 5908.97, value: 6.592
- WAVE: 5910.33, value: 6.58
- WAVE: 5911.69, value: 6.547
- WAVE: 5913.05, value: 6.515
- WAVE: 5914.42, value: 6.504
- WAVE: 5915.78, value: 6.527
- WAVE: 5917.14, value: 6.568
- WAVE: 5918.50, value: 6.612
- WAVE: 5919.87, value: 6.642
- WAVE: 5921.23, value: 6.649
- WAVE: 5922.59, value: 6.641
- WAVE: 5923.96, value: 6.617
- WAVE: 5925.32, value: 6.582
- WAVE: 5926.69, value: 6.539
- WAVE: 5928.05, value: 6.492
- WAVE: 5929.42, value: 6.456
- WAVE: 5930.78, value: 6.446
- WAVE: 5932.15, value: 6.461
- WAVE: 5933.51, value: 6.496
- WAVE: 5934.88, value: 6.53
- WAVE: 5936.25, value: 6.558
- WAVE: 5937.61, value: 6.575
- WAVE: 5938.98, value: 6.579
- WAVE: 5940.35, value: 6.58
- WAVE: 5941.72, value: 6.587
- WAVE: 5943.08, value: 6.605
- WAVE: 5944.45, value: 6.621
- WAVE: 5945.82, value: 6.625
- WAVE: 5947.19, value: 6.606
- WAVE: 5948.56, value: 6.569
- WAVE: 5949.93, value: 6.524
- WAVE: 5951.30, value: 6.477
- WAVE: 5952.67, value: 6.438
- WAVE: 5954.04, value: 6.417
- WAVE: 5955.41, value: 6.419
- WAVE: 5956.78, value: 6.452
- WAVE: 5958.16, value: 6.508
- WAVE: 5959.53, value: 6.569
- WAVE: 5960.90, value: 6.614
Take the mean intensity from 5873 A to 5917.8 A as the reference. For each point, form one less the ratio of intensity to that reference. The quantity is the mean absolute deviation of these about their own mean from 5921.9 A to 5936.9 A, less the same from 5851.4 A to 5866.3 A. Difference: -0.013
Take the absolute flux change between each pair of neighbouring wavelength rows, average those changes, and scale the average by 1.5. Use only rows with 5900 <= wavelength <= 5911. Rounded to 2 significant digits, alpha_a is 0.21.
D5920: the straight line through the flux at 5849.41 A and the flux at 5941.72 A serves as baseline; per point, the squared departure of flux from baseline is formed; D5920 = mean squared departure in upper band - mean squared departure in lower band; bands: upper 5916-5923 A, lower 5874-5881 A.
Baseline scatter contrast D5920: 0.0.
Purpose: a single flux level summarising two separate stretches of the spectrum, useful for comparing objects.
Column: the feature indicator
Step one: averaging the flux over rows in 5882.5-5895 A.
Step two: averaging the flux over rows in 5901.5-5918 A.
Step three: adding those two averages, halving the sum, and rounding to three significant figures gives 5.39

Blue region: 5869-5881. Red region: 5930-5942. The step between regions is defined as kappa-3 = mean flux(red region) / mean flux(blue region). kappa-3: 0.99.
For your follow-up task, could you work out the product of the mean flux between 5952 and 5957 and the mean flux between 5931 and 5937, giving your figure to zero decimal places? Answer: 42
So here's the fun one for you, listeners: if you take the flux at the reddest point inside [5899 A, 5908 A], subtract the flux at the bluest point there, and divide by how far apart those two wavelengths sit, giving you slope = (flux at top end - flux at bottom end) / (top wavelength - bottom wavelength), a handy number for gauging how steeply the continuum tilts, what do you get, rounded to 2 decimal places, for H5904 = 0.18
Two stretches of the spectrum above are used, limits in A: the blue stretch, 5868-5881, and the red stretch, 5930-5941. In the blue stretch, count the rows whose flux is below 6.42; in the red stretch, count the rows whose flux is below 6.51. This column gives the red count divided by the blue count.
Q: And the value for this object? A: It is 3.0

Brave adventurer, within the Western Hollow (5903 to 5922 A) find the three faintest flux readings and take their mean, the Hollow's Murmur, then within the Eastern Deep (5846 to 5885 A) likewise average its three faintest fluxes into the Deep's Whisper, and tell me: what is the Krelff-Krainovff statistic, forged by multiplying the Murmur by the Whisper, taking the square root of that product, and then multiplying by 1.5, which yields 9.1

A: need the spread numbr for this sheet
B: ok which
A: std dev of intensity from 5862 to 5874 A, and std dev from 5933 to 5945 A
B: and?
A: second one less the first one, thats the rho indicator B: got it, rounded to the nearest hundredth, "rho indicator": -0.02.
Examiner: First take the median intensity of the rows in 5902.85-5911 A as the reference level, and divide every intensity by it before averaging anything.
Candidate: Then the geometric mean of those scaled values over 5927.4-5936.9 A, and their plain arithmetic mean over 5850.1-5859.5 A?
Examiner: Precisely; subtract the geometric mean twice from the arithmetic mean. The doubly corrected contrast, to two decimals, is -1.02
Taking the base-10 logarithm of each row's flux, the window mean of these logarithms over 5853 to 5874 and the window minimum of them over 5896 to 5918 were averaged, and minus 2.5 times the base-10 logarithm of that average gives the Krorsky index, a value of 0.36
